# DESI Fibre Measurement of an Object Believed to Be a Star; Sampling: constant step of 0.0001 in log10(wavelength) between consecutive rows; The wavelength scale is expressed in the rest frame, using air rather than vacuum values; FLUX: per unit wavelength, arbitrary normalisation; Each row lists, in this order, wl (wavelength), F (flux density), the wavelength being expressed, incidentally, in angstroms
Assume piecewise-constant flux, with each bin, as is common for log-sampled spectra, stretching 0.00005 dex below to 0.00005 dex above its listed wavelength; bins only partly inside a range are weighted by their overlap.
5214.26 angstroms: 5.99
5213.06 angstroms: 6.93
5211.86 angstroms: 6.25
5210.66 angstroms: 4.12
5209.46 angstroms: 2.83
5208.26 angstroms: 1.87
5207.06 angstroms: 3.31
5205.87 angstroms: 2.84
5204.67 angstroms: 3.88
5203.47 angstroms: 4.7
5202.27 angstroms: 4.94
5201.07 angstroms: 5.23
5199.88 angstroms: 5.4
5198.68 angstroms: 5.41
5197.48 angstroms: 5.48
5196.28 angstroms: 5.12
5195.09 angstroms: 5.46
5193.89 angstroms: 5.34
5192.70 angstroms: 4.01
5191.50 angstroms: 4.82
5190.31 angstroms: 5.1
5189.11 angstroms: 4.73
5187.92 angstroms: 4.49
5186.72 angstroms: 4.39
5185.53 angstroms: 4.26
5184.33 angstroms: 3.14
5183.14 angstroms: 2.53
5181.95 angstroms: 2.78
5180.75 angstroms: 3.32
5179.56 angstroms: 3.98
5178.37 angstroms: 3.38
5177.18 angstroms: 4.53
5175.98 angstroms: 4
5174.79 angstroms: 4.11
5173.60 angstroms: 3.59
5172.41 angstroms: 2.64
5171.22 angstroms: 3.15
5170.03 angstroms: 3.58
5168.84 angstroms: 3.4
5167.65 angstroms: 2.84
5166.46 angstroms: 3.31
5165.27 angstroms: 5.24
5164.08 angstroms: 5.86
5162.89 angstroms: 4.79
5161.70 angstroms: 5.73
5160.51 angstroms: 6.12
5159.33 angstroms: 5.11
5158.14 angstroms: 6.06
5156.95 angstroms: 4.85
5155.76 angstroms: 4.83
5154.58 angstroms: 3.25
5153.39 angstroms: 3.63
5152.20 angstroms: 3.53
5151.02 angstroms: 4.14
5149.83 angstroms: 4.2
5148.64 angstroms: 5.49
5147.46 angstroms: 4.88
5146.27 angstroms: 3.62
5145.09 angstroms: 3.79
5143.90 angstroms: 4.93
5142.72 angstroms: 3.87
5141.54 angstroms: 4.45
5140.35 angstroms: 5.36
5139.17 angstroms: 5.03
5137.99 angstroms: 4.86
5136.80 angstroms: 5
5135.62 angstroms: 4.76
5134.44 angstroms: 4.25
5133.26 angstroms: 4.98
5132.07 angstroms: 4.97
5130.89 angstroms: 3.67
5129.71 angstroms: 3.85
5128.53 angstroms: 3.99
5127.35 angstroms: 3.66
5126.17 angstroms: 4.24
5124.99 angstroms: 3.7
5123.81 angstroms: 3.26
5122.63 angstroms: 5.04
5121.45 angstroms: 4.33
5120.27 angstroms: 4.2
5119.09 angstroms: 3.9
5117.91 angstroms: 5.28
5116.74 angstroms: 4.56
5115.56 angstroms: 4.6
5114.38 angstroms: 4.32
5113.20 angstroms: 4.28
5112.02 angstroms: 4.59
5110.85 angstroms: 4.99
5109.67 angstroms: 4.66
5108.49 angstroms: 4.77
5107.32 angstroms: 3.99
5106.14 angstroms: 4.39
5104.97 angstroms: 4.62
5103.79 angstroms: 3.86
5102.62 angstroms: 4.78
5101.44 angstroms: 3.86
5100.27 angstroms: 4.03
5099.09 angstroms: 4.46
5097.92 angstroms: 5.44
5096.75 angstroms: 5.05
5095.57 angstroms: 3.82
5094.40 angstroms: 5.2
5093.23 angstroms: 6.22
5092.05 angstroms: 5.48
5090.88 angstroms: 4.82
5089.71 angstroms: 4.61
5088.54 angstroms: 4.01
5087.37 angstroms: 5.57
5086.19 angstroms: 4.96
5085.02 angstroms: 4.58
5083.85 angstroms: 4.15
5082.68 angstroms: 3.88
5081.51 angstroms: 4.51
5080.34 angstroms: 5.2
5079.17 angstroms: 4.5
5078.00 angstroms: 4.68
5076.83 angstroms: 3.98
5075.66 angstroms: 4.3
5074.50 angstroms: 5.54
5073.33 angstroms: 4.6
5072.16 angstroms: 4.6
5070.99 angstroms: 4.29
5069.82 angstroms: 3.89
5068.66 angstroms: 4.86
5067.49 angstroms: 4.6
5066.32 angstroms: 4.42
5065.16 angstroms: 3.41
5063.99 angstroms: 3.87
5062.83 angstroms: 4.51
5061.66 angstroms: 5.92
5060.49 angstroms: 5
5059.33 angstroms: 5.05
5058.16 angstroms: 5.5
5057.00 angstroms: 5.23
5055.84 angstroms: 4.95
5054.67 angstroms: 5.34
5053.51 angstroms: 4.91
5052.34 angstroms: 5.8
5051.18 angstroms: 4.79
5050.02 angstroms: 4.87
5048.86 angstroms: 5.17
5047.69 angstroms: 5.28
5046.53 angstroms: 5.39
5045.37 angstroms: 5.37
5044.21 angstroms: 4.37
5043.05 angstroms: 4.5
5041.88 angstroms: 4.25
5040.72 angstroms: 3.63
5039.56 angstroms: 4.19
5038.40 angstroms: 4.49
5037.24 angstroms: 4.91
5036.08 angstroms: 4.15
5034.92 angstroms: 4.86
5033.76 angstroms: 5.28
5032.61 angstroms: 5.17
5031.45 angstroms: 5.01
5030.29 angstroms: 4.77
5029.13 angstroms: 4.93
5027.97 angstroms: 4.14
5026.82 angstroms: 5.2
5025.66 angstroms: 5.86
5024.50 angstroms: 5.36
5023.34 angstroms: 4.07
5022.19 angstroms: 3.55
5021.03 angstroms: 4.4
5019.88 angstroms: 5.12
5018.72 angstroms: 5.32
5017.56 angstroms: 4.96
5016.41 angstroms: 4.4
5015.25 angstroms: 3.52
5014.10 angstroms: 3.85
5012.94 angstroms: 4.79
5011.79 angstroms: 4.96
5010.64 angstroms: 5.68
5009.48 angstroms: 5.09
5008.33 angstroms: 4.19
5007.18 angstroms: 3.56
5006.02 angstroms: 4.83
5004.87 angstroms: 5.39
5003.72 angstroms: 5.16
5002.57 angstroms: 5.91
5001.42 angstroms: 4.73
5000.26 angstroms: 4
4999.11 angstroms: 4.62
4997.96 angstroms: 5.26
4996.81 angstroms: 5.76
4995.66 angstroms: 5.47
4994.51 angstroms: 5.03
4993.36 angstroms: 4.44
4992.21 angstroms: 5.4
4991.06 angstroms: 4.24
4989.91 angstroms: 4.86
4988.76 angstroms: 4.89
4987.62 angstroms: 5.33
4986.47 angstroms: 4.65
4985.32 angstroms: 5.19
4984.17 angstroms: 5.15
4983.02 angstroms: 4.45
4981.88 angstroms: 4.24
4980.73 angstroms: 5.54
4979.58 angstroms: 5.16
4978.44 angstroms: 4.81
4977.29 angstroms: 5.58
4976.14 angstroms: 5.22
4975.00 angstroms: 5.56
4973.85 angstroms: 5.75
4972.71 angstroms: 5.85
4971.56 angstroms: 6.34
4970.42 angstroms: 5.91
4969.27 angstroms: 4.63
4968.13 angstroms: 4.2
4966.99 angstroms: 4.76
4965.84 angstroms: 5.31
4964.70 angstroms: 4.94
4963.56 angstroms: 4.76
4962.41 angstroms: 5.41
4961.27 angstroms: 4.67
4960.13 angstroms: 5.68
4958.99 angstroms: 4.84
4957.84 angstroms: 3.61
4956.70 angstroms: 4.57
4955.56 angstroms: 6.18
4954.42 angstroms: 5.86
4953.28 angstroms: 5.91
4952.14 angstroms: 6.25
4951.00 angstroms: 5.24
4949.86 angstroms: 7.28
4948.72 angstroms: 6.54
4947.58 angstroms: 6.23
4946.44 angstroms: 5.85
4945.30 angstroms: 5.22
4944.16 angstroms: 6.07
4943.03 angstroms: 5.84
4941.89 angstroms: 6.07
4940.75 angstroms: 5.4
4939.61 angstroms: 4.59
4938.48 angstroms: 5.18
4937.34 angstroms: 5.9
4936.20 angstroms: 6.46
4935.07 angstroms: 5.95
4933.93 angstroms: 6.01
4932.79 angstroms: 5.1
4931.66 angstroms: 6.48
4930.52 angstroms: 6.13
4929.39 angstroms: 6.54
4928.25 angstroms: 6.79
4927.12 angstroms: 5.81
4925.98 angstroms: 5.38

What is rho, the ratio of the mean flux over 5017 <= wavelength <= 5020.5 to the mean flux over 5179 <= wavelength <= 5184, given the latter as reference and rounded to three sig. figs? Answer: 1.63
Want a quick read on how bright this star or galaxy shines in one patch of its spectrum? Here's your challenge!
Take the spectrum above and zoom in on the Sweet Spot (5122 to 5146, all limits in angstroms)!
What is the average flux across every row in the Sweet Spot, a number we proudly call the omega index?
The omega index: 4.4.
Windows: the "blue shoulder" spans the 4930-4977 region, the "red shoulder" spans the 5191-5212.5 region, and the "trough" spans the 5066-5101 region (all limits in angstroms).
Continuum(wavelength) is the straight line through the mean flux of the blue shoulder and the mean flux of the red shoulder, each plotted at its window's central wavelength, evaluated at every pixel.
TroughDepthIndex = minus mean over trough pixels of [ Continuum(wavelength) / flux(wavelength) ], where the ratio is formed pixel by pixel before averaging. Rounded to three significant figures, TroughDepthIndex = -1.09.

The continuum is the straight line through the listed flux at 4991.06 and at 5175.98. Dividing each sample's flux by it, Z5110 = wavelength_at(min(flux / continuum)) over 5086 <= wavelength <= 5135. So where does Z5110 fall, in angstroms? 5123.81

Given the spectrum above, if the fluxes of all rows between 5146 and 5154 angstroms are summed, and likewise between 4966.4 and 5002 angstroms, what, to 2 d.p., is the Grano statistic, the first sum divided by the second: 0.19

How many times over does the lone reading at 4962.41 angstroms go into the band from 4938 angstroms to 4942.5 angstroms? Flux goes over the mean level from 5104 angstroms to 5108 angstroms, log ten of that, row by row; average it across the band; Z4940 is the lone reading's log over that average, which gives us 1.1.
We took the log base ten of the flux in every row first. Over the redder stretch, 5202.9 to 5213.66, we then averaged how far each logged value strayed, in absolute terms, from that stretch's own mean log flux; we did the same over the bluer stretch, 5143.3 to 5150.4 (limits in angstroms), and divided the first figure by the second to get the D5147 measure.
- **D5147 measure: 2.3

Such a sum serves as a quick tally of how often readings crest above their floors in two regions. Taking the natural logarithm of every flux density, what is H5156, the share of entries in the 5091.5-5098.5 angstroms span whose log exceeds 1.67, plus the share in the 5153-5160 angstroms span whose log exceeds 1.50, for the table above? 1.2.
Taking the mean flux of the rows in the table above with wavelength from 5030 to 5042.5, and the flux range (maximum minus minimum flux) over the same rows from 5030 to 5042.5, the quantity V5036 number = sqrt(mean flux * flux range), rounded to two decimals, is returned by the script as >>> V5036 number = 2.76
